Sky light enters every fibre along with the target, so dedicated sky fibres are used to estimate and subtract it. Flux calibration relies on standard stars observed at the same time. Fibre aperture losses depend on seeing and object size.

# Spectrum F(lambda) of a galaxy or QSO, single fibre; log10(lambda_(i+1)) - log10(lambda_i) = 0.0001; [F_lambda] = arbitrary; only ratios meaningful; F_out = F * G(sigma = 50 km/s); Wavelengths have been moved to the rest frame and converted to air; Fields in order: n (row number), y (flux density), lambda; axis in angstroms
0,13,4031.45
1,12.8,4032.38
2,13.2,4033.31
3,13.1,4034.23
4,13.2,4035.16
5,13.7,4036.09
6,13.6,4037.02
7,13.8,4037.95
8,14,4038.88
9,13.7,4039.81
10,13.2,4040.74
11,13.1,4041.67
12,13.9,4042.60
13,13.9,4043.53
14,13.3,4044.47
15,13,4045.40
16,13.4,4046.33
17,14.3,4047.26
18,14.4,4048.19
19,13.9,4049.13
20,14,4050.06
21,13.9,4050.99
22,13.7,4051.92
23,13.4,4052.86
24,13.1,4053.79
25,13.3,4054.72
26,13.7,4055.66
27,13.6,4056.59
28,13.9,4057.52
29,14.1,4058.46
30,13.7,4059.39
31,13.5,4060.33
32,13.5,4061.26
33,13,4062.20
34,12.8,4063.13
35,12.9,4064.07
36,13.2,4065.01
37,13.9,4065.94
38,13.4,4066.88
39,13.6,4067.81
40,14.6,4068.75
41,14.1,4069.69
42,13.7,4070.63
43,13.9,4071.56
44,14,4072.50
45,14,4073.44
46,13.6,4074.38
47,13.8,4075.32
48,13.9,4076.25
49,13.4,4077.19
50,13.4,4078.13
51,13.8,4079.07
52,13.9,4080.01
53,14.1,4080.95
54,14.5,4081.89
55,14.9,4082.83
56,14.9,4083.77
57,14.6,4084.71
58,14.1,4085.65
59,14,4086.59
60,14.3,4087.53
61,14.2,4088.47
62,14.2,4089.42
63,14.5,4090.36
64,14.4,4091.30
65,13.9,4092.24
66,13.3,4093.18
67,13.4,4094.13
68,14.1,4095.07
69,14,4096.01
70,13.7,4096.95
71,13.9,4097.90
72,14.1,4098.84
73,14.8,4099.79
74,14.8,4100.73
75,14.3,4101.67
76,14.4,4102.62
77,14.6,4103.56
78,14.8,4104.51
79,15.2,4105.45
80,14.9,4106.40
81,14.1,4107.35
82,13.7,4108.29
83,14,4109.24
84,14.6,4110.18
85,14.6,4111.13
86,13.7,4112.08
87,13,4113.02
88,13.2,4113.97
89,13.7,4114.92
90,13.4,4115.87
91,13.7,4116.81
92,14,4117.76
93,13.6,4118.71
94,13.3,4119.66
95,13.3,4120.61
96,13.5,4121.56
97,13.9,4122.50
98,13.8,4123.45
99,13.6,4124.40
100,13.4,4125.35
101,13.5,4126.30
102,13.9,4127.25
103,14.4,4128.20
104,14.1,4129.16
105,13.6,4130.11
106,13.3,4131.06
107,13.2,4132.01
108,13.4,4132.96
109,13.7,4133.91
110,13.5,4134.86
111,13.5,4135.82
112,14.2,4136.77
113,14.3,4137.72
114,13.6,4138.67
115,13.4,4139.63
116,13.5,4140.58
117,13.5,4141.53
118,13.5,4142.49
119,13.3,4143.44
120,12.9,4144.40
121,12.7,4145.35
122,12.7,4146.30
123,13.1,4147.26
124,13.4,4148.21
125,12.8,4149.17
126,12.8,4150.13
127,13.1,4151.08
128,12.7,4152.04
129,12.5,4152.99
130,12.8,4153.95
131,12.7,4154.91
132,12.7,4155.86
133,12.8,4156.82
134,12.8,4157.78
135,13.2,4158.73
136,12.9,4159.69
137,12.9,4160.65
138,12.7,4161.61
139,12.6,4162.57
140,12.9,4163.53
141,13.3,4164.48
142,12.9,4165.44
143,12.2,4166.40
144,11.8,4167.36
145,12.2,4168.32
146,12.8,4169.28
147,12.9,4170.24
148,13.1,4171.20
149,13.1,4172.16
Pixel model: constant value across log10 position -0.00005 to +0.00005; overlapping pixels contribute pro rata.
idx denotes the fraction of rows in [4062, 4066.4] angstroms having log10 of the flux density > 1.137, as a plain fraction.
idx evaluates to 0.20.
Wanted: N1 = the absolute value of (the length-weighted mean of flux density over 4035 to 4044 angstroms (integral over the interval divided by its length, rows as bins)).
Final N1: 13.6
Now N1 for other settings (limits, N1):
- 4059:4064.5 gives 13.2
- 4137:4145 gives 13.5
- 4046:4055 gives 13.8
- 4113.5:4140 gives 13.6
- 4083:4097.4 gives 14.1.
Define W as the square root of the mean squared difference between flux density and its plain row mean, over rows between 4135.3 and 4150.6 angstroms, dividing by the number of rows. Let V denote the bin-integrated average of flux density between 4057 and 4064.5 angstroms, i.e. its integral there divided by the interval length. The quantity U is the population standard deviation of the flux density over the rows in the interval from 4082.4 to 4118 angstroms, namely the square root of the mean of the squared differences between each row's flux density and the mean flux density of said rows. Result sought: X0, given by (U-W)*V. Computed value 0.8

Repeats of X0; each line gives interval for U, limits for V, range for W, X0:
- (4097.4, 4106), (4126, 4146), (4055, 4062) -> 2.4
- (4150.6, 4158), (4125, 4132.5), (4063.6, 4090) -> -4.3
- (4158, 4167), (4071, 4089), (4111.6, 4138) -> -0.5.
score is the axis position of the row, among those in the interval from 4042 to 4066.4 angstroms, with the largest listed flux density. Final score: 4048.19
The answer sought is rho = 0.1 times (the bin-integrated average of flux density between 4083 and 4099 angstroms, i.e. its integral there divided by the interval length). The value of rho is 1.411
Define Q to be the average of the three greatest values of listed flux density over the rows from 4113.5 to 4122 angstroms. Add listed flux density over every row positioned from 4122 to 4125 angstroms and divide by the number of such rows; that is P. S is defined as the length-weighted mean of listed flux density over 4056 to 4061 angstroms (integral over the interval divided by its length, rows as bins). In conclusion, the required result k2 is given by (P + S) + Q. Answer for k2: 41.3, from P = 13.77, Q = 13.8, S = 13.8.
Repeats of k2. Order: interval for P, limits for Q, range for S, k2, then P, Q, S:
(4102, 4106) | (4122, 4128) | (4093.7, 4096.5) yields 42.5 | 14.75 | 13.9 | 13.9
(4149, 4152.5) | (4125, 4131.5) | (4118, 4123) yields 40.5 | 12.85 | 14.1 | 13.6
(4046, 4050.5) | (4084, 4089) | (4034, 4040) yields 42.0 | 14.00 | 14.4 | 13.6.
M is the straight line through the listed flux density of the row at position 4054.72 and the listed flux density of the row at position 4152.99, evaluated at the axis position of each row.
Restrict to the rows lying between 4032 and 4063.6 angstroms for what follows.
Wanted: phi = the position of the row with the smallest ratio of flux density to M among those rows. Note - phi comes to 4032.38 angstroms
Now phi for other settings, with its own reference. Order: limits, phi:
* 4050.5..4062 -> 4053.79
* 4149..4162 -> 4152.99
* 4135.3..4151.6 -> 4145.35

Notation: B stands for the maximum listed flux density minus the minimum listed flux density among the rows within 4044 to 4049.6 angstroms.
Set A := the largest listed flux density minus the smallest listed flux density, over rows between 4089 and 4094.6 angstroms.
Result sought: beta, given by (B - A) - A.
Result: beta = -1.0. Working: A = 1.2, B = 1.4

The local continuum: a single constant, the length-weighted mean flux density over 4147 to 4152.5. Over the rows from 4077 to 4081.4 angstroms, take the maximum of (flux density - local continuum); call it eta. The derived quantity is 1.1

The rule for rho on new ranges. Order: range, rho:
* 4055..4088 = 1.383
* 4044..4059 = 1.369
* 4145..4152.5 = 1.291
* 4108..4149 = 1.358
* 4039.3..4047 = 1.346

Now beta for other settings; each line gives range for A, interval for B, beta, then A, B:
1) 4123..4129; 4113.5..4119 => -1.2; 1.0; 0.8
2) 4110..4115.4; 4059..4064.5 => -2.3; 1.6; 0.9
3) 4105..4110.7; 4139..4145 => -2.4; 1.5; 0.6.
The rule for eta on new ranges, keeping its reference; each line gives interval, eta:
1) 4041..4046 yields 0.9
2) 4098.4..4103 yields 1.8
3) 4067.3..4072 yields 1.6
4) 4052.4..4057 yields 0.7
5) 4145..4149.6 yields 0.4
